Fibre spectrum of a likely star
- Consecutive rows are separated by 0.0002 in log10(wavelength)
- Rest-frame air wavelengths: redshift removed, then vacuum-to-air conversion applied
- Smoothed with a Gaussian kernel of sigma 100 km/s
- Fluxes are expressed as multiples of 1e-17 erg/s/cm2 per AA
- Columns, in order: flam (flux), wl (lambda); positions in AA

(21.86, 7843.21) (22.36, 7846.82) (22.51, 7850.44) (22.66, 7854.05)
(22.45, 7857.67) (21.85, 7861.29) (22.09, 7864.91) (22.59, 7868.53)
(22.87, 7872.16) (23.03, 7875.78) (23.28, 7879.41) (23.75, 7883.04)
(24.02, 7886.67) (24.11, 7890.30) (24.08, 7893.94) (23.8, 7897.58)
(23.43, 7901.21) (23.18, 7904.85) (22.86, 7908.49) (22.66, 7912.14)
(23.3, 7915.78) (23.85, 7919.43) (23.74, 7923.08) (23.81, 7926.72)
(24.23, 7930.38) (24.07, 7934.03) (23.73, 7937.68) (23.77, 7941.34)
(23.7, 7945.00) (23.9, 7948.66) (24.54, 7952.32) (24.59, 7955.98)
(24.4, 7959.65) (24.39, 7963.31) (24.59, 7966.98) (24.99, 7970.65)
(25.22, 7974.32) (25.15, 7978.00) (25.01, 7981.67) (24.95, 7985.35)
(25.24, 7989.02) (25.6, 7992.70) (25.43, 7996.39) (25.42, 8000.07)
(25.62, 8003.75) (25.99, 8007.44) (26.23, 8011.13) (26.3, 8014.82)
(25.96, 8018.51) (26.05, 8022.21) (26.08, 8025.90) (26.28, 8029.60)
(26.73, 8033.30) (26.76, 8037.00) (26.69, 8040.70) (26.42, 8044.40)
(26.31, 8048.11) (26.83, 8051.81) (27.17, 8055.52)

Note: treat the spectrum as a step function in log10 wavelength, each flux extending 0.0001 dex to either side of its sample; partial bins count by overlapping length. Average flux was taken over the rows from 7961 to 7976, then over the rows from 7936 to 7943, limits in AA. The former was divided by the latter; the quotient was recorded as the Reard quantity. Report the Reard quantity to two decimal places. 1.04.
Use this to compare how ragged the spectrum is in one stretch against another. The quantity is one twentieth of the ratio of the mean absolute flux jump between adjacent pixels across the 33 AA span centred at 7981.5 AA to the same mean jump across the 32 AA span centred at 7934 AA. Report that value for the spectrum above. 0.061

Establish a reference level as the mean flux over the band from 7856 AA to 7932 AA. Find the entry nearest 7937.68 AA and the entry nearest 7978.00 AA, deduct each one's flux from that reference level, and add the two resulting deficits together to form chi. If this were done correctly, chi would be -2.3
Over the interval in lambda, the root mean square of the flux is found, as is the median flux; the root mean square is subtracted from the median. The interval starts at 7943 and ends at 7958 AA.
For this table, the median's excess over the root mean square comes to 0.03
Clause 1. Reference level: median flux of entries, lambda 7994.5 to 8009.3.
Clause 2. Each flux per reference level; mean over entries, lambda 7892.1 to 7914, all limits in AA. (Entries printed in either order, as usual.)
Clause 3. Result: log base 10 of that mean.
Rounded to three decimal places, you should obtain -0.039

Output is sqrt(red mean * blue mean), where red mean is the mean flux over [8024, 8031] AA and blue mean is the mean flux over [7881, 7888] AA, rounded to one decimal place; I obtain 25.0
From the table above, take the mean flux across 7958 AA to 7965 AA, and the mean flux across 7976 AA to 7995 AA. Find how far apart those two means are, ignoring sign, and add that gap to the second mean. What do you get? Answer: 26.0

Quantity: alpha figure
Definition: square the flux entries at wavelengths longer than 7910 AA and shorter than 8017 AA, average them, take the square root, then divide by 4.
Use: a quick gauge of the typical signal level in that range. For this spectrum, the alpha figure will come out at 6.2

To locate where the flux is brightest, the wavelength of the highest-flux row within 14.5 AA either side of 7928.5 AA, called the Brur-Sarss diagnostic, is 7930.38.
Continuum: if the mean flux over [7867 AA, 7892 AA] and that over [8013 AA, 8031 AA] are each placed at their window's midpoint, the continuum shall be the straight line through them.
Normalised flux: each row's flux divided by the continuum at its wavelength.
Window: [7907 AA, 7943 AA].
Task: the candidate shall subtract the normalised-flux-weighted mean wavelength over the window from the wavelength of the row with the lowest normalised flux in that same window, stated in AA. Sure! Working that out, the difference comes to -12.8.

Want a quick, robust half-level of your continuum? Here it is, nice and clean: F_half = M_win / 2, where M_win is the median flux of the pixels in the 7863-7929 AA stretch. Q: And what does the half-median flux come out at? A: 11.7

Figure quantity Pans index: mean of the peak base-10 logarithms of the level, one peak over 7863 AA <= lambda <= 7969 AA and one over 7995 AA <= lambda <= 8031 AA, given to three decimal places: 1.405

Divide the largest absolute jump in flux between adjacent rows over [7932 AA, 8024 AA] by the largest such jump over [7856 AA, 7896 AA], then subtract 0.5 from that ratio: 0.57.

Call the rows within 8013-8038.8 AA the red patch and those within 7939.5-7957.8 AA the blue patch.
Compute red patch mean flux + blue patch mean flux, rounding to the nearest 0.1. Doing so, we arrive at 50.4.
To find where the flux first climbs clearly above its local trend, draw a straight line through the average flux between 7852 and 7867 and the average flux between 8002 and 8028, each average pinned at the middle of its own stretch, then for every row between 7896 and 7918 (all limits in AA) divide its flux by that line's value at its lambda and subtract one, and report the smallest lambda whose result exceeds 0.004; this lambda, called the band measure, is 7897.58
